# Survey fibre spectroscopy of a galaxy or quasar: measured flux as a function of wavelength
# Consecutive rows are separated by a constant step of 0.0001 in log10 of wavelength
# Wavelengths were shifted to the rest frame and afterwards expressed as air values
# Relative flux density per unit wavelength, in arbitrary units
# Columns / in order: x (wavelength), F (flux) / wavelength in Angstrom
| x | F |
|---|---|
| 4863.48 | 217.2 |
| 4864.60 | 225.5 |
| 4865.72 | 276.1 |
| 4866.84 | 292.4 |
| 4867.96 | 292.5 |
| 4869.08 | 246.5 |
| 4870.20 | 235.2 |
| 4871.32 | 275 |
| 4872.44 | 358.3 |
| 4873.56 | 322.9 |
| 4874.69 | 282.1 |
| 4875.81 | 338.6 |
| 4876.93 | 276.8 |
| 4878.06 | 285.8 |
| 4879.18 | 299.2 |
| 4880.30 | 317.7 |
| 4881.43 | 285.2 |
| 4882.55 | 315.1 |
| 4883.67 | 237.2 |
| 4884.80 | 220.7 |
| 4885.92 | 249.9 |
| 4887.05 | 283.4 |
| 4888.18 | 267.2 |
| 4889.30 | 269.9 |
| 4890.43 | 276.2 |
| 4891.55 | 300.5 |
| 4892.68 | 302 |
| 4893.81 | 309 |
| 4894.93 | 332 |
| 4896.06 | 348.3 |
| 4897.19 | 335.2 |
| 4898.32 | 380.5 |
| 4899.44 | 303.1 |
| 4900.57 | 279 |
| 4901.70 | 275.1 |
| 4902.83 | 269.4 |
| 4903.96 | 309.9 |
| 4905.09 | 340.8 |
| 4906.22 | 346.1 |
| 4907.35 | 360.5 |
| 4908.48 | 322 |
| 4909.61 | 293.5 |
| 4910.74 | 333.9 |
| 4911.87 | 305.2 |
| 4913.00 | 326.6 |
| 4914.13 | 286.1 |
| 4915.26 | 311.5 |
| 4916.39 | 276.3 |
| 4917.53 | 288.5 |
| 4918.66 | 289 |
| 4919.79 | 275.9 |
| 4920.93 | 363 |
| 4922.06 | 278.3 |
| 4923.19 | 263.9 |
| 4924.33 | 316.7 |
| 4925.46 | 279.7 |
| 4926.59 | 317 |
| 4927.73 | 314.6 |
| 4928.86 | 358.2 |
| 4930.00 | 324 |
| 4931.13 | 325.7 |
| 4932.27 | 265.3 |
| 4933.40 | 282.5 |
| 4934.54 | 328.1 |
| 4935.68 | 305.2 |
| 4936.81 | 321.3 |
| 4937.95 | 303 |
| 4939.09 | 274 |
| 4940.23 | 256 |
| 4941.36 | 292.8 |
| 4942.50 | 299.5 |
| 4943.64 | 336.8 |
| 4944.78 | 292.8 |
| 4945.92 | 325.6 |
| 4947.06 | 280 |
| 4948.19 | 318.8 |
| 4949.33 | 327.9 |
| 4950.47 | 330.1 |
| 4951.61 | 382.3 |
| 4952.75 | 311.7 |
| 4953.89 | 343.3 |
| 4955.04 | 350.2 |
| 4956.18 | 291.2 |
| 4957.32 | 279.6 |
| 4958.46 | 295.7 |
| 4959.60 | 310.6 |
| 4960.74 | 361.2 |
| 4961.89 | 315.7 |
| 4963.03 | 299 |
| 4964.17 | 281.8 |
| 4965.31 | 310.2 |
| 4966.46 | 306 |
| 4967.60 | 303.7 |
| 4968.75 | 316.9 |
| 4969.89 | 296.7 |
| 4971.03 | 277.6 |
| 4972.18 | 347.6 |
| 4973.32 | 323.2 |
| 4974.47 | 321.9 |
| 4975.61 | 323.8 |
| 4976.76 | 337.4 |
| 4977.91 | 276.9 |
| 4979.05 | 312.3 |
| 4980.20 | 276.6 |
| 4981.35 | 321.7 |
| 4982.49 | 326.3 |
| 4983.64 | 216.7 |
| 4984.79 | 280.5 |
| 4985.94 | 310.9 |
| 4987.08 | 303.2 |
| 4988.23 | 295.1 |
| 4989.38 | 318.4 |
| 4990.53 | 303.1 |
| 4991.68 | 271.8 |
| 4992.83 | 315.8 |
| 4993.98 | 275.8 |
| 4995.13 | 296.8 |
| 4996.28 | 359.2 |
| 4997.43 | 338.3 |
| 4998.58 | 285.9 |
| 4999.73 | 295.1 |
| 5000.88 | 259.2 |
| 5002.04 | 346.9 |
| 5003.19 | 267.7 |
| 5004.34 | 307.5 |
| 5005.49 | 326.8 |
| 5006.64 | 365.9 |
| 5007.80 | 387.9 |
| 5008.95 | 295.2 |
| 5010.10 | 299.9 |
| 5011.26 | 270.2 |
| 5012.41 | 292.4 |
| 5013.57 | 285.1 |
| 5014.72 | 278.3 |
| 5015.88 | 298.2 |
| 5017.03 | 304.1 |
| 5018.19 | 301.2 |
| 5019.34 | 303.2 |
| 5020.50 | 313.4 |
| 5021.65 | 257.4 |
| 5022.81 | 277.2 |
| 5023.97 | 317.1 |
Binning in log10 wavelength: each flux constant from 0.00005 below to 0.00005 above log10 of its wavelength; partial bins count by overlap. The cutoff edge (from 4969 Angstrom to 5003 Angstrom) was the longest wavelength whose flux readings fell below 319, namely 5000.88 Angstrom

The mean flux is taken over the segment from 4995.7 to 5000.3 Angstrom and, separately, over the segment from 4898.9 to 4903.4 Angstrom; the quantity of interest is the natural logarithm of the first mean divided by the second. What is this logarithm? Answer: 0.13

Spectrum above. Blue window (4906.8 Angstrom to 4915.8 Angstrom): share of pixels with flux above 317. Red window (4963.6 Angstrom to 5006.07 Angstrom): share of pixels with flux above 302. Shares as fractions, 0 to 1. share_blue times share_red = 0.30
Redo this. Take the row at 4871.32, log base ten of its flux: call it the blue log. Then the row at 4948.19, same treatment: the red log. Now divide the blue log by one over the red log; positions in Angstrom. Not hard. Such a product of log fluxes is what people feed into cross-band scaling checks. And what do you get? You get 6.11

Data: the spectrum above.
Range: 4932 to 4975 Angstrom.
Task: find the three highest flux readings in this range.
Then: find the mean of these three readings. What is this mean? 365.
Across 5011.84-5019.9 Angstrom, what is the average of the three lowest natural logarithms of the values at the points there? 5.653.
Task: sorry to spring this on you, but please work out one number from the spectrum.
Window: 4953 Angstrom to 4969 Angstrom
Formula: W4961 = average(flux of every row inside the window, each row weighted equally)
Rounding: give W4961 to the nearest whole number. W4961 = 312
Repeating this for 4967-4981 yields 310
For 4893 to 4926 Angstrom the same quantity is 310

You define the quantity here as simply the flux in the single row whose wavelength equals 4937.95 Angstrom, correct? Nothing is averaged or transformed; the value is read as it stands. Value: 303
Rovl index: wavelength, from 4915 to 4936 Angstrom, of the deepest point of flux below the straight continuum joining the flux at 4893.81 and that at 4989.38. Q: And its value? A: 4923.19 Angstrom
